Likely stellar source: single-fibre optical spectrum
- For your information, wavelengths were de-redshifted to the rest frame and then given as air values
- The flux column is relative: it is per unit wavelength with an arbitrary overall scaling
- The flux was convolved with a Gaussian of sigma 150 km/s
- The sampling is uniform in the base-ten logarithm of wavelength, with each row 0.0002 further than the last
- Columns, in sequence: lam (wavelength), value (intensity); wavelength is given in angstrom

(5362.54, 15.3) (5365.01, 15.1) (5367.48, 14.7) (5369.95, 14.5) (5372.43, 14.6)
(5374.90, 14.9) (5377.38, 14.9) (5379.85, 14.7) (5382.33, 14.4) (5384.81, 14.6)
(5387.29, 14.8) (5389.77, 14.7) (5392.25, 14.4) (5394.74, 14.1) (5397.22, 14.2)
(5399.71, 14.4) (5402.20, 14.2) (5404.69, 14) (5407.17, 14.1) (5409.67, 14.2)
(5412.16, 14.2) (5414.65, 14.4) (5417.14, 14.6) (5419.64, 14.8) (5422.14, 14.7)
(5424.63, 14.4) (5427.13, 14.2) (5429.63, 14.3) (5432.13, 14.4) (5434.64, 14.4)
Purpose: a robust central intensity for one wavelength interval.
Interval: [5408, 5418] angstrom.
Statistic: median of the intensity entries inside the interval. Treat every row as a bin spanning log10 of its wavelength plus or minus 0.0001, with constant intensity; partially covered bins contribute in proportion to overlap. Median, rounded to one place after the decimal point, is 14.3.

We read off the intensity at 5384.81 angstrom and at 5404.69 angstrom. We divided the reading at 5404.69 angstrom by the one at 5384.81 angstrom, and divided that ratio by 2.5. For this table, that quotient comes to 0.384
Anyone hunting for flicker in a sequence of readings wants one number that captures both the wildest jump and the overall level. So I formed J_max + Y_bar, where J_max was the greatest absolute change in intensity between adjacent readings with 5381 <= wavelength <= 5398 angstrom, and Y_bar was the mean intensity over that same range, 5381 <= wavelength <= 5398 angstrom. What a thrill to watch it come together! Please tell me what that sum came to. 14.8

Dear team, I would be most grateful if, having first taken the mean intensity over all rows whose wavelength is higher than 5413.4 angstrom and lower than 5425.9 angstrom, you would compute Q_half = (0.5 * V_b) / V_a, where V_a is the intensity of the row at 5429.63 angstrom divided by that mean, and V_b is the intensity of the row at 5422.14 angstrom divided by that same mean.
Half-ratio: 0.514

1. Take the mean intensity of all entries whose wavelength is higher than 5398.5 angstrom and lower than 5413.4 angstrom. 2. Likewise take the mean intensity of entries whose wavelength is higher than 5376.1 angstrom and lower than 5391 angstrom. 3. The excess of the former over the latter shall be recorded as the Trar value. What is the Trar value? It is -0.5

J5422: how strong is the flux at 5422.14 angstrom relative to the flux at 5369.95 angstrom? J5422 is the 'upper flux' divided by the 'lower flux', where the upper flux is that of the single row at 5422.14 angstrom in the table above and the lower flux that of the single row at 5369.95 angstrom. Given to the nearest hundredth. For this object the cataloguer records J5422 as 1.01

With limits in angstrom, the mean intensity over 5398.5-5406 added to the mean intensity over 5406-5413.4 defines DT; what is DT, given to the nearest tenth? 28.4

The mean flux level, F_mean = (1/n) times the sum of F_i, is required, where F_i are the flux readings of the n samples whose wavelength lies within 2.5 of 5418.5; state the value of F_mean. 14.7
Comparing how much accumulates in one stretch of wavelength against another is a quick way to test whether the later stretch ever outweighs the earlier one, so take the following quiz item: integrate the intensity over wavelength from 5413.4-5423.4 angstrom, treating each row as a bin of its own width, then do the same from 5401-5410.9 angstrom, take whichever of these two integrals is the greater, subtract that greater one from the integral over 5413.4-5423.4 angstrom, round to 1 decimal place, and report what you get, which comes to 0.0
